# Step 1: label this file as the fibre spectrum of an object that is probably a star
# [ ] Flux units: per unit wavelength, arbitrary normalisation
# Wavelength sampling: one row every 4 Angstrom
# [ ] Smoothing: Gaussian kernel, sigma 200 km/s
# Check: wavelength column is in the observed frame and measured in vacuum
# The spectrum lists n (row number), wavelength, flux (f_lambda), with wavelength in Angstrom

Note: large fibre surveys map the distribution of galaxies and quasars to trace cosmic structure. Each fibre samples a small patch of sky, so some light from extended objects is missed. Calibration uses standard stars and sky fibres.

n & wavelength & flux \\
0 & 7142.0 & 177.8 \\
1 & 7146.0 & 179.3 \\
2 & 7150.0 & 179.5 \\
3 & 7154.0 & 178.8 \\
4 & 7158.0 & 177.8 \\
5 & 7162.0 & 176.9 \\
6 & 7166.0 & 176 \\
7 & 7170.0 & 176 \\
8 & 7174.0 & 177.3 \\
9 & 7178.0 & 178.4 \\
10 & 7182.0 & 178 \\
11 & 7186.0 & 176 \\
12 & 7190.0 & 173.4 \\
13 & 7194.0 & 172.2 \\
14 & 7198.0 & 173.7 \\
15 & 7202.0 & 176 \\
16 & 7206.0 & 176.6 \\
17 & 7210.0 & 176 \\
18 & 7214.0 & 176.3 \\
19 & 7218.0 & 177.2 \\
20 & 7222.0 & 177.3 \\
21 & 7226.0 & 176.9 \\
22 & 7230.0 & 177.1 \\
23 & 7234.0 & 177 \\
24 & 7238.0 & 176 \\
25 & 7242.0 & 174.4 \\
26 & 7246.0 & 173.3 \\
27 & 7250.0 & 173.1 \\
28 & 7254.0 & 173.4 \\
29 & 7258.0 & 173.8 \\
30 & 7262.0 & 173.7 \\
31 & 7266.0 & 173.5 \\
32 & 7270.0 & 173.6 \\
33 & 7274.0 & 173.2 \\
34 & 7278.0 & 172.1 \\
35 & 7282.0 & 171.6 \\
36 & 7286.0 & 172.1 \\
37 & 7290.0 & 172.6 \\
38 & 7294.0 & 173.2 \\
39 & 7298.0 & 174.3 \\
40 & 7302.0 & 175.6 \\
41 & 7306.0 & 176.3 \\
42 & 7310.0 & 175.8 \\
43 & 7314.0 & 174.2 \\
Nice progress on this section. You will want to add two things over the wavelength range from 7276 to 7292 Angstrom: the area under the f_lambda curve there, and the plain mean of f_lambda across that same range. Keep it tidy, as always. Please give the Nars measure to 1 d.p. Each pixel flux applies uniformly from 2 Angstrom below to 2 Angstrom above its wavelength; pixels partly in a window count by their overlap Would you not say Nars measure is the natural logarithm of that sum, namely 8.0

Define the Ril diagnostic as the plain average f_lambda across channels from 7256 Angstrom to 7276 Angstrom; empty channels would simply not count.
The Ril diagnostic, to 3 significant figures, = 174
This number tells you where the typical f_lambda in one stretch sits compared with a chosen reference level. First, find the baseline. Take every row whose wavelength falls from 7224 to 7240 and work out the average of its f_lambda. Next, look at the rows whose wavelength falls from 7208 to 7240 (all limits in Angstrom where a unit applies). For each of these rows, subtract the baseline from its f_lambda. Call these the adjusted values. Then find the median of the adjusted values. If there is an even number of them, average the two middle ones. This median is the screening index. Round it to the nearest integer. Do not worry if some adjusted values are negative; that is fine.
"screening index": 0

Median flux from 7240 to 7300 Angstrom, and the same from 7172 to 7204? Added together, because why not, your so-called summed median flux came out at 349.3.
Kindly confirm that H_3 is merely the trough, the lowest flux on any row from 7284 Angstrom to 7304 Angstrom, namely 172.1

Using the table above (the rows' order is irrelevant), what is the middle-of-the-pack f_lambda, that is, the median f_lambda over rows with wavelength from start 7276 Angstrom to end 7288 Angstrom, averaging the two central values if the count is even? 172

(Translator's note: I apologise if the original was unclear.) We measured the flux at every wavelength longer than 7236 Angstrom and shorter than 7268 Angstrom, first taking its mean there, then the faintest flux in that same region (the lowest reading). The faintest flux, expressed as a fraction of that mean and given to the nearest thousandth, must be 0.995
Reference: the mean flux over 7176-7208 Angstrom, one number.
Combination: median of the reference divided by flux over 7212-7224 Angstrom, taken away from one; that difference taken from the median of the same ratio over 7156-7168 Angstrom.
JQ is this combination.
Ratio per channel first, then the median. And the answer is 0.98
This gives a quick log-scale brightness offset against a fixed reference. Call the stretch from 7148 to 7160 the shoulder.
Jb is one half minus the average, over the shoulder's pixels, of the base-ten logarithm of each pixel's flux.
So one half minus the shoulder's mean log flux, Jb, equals -1.752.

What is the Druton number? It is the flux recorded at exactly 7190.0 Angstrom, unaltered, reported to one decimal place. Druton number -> 173.4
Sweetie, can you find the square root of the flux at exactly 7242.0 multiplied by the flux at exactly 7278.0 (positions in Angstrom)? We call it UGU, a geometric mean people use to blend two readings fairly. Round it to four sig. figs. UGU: 173.2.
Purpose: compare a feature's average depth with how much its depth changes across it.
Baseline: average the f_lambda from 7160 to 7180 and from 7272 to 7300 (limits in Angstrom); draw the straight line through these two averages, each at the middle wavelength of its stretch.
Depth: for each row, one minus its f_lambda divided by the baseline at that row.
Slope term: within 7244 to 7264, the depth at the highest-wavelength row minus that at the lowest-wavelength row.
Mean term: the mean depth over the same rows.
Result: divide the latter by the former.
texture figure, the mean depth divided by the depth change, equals -0.4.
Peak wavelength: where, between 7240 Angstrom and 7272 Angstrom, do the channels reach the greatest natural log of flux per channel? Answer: 7242.0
